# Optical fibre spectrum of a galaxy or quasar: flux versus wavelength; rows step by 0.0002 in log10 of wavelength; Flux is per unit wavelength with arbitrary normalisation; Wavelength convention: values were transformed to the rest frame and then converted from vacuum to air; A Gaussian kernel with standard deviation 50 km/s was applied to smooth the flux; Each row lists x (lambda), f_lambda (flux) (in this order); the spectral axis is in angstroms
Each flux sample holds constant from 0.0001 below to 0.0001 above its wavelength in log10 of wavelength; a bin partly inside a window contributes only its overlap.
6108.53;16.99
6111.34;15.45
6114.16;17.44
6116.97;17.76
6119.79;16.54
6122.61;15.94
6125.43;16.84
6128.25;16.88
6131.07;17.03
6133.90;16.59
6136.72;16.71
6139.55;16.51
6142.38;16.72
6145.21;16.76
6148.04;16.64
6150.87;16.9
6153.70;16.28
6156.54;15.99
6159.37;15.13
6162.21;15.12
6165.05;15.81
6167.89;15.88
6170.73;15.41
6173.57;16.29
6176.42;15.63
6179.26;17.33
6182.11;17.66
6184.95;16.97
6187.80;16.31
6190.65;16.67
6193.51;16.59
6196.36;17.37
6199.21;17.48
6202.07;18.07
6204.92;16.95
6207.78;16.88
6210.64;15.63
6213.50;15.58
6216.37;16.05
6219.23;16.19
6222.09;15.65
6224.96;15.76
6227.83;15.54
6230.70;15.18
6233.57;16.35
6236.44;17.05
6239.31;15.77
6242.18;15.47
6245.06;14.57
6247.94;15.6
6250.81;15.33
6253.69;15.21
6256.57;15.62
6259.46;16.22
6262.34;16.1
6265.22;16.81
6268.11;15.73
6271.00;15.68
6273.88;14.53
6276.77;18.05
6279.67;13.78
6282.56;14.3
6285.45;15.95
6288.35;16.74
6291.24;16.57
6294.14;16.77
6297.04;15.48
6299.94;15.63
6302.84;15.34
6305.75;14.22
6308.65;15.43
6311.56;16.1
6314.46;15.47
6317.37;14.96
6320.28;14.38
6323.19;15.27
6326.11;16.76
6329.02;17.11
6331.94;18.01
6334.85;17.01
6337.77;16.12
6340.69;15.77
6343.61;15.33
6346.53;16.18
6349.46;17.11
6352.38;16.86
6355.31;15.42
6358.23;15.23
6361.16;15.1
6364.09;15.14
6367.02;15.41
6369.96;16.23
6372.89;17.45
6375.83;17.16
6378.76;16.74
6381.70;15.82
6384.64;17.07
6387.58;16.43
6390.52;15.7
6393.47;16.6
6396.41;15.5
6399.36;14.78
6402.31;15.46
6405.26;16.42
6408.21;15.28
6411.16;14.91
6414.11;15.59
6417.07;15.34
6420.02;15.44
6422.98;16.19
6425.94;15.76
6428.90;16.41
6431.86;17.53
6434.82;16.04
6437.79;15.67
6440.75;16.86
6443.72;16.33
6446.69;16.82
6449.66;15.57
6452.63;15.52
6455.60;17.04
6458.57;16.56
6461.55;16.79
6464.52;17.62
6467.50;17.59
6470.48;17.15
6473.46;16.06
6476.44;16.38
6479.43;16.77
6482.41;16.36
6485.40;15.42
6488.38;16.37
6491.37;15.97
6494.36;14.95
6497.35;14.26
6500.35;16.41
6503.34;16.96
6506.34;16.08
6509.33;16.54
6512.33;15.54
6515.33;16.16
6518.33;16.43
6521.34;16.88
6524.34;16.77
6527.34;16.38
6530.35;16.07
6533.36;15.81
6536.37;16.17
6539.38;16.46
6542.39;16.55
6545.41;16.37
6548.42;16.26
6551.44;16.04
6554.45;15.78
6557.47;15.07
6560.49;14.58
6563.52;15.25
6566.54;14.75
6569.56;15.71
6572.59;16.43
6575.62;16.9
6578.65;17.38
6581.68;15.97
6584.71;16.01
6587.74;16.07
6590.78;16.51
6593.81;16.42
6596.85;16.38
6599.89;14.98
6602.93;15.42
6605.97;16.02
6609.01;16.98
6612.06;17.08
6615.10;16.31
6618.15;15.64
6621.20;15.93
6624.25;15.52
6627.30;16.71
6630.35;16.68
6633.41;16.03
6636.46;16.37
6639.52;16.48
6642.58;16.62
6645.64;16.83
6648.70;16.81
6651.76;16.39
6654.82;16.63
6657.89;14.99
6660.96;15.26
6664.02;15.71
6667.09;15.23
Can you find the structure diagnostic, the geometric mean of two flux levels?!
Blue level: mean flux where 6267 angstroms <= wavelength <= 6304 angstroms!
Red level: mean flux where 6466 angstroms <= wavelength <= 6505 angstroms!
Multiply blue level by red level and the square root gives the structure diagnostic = 16.0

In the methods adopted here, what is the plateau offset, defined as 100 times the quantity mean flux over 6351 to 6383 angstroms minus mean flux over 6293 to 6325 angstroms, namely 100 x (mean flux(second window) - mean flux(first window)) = 68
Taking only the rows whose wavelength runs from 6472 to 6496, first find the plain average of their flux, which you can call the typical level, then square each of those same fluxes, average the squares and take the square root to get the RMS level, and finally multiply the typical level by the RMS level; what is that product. 257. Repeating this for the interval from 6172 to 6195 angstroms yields 278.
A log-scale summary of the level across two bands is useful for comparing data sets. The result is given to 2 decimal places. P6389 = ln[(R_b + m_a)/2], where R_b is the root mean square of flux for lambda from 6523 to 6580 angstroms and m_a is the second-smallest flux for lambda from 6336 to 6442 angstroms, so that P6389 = 2.74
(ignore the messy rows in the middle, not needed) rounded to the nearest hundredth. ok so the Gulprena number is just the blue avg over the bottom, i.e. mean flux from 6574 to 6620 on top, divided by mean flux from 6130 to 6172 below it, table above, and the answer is 1.00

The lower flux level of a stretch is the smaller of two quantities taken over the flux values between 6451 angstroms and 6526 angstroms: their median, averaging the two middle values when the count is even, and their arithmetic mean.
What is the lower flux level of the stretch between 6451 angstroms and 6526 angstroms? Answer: 16.3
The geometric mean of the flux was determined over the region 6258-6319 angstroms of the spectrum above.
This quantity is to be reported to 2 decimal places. 15.68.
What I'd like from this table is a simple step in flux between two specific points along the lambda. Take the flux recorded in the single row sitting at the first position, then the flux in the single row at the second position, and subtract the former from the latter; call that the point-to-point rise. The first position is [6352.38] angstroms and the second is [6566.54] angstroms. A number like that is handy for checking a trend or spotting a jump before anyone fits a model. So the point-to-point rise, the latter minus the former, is -2.1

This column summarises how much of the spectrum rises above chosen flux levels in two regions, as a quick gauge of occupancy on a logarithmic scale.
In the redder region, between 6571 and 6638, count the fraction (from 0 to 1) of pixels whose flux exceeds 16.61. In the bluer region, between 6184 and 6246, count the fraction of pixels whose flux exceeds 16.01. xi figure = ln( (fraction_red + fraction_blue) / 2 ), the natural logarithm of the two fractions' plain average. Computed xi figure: -0.84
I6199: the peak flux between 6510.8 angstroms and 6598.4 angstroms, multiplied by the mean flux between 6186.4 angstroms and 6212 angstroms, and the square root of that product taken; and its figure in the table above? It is 17.1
